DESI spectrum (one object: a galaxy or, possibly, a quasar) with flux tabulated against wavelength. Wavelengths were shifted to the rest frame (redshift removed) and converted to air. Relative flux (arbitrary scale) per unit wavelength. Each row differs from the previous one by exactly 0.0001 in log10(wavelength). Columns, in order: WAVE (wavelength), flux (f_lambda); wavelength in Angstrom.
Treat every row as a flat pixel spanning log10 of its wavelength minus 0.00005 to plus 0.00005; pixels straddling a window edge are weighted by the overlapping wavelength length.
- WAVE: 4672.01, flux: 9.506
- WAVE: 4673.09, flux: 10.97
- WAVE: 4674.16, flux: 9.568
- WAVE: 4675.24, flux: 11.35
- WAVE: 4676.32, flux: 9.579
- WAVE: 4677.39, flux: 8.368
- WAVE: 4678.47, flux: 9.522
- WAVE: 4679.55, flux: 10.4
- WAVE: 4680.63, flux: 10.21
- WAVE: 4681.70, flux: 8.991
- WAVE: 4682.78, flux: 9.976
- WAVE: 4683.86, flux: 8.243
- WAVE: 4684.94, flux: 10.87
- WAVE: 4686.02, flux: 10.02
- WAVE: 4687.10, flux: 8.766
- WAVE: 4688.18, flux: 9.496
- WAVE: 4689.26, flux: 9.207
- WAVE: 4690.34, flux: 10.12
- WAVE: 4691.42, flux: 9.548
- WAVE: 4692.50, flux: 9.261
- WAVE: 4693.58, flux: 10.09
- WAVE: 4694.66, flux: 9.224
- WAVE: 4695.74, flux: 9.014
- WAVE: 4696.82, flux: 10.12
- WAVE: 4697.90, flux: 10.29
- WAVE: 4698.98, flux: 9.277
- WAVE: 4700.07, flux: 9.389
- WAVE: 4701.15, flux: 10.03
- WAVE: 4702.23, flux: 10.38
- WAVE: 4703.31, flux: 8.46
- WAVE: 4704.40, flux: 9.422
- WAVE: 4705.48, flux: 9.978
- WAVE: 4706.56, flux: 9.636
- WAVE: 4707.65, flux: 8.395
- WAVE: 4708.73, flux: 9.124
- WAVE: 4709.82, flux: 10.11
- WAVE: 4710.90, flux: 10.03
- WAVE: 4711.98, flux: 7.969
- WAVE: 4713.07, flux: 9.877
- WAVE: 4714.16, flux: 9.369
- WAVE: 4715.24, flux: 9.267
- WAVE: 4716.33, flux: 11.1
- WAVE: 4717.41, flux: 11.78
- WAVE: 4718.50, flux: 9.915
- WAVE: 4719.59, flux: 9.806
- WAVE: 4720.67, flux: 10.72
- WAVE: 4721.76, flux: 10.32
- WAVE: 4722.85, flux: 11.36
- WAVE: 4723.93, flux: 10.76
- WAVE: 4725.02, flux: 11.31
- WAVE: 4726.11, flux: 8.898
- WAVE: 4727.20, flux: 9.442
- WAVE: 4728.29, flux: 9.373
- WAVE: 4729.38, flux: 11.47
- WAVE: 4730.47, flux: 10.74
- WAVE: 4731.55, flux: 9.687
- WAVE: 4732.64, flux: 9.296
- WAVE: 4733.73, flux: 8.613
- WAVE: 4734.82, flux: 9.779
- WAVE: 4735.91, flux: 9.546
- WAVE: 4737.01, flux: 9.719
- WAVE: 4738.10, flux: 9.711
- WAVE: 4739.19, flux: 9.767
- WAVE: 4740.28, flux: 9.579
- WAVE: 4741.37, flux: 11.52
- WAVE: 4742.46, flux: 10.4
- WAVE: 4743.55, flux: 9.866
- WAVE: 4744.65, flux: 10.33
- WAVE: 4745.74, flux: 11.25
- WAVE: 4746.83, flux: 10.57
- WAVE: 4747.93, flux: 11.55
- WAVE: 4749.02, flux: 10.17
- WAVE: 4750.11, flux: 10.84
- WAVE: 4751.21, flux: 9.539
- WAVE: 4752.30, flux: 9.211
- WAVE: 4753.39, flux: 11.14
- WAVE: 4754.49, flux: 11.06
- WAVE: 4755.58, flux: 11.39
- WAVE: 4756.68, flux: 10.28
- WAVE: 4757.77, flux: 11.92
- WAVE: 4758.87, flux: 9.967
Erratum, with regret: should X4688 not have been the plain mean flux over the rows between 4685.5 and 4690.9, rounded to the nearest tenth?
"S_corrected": 9.5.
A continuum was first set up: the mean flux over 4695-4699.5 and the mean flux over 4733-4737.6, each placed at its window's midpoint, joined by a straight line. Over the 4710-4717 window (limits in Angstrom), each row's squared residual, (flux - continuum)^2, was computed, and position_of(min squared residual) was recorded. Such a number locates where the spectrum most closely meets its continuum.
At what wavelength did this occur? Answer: 4714.16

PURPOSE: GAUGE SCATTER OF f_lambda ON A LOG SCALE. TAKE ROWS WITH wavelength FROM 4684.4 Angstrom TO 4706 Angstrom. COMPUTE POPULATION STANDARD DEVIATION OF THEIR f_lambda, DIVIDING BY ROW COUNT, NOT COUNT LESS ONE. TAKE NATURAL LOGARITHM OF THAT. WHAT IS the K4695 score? -0.53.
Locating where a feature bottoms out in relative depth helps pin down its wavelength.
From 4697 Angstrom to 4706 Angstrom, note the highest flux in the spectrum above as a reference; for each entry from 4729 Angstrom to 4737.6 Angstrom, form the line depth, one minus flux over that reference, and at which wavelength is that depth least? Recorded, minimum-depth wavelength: 4729.38 Angstrom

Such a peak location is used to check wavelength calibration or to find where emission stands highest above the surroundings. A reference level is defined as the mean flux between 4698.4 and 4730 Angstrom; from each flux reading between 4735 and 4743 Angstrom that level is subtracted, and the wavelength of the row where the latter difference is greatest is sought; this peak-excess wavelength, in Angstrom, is 4741.37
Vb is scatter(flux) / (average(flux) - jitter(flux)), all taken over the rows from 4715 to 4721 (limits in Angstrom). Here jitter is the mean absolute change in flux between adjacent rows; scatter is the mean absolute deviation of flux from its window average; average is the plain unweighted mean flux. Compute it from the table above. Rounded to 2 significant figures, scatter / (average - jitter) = 0.082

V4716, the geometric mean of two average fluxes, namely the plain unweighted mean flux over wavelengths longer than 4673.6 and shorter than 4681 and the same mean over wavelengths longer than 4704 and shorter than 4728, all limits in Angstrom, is 9.9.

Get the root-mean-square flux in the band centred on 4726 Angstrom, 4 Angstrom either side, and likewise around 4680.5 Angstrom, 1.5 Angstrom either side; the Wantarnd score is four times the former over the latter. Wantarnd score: 4.22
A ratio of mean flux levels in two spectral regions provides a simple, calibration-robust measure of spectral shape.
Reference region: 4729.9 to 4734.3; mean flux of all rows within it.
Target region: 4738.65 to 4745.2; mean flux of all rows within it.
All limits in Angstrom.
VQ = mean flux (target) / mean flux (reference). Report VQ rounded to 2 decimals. 1.07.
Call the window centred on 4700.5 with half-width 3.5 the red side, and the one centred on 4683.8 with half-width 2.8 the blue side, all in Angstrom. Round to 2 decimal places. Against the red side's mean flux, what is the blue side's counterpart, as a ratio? 1.00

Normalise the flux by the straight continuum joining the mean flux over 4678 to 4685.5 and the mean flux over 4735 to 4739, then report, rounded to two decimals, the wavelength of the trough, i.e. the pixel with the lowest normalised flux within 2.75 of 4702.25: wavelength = 4703.31 Angstrom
